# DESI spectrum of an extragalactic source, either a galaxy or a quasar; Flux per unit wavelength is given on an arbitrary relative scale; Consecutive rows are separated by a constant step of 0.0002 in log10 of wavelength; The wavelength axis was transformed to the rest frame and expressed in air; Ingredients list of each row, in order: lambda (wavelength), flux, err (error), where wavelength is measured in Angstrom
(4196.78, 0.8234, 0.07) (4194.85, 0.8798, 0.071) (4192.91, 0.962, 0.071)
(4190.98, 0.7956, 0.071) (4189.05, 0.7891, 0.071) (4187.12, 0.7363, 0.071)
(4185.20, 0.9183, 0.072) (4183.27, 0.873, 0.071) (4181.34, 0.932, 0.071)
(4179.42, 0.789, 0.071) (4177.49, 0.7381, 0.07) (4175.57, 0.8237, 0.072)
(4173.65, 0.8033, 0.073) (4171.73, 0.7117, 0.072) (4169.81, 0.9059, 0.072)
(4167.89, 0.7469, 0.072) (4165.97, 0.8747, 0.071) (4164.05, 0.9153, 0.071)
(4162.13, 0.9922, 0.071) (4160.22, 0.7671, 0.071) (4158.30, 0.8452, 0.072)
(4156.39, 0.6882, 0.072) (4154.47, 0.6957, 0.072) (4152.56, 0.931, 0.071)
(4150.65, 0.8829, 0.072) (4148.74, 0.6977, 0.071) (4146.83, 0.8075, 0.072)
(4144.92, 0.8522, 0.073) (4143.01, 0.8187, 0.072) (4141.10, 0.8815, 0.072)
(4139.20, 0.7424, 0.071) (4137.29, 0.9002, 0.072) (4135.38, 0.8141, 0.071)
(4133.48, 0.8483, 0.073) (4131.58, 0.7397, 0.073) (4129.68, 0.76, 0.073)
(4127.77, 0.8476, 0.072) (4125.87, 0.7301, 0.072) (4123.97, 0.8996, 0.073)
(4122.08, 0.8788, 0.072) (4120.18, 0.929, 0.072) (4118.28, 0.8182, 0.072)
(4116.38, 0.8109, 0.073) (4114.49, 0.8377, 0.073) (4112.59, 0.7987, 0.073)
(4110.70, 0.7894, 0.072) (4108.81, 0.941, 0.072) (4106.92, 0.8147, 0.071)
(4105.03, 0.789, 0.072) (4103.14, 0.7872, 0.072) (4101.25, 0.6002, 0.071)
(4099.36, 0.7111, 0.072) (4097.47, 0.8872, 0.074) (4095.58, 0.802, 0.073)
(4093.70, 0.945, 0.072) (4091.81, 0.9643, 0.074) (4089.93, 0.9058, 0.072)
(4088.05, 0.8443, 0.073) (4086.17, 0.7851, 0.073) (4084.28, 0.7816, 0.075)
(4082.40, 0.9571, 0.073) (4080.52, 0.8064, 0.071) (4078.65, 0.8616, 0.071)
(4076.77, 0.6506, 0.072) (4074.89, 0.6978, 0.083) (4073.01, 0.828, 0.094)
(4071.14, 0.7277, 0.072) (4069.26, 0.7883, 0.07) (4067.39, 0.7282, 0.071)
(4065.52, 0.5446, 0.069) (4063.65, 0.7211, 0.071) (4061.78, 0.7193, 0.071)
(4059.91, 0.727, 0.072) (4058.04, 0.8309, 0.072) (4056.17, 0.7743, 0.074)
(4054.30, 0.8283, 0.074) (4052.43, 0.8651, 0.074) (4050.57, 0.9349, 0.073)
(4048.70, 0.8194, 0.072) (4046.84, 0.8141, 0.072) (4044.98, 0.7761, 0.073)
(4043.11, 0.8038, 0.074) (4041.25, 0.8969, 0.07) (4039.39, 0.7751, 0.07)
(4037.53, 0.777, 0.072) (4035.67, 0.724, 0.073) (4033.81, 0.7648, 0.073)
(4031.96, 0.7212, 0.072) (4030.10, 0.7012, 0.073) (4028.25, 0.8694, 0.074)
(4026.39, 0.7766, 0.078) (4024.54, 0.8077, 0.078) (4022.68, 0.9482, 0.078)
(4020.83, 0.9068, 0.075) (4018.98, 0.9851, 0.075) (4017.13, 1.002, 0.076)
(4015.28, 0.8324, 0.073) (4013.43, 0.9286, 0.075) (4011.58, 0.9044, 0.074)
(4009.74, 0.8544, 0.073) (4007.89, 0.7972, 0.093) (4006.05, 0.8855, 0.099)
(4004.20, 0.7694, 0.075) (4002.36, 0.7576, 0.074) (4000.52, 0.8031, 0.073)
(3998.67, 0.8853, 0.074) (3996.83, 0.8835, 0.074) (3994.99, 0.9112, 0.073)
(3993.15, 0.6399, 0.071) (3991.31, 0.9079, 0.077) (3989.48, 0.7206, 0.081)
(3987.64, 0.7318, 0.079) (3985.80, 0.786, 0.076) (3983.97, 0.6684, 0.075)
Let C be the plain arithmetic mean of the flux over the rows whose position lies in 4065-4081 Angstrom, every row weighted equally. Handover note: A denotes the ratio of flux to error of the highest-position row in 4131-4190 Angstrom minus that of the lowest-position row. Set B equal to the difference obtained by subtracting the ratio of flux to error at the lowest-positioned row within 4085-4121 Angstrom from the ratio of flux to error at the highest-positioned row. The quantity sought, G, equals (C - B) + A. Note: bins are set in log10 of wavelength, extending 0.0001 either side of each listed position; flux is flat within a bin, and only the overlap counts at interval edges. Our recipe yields -0.4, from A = 1.0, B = 2.1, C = 0.74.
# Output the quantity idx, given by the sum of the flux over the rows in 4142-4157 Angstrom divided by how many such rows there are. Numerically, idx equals 0.797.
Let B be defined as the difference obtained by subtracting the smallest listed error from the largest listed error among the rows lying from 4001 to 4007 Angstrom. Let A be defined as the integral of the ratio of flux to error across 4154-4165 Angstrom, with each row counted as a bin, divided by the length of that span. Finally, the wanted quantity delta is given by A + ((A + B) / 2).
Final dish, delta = 17.3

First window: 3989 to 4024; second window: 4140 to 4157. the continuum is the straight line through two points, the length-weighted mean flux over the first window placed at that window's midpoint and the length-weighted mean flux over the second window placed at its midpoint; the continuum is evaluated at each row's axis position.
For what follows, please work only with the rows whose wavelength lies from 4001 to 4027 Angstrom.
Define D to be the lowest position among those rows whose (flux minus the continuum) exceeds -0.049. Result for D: 4006.05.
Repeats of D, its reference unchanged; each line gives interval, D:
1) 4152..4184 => 4152.56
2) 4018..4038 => 4018.98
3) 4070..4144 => 4073.01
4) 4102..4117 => 4103.14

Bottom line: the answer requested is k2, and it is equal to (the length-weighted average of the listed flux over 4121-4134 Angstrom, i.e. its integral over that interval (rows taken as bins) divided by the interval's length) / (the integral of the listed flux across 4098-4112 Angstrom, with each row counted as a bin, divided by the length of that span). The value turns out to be 1.04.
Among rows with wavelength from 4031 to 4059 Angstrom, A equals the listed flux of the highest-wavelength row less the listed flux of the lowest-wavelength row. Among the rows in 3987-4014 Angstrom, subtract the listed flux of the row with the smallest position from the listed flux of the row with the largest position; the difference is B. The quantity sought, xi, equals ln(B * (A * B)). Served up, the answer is -5.5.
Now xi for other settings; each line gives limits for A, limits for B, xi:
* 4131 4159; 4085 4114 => -10.8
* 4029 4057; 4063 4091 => -6.0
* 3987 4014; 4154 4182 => -4.5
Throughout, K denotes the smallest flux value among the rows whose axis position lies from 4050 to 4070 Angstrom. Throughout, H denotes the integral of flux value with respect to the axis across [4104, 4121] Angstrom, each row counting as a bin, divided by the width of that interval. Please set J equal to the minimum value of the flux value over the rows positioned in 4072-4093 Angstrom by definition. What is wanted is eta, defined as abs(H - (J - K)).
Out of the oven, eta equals 0.73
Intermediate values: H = 0.836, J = 0.6506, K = 0.5446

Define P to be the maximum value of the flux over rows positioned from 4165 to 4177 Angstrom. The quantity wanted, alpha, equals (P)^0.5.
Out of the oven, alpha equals 0.952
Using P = 0.9059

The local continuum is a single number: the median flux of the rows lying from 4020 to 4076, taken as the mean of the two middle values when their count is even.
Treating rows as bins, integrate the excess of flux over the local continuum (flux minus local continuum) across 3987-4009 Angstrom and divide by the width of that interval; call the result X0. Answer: 0.032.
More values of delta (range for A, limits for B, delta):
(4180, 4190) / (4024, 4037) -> 17.9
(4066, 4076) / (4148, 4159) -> 14.5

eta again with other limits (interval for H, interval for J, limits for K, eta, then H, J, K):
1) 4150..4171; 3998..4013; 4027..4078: 0.63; 0.838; 0.7576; 0.5446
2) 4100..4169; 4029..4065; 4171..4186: 0.83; 0.818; 0.7012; 0.7117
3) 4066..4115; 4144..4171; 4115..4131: 0.85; 0.806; 0.6882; 0.7301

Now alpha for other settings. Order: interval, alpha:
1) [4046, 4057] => 0.967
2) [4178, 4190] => 0.965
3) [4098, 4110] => 0.970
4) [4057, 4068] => 0.912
